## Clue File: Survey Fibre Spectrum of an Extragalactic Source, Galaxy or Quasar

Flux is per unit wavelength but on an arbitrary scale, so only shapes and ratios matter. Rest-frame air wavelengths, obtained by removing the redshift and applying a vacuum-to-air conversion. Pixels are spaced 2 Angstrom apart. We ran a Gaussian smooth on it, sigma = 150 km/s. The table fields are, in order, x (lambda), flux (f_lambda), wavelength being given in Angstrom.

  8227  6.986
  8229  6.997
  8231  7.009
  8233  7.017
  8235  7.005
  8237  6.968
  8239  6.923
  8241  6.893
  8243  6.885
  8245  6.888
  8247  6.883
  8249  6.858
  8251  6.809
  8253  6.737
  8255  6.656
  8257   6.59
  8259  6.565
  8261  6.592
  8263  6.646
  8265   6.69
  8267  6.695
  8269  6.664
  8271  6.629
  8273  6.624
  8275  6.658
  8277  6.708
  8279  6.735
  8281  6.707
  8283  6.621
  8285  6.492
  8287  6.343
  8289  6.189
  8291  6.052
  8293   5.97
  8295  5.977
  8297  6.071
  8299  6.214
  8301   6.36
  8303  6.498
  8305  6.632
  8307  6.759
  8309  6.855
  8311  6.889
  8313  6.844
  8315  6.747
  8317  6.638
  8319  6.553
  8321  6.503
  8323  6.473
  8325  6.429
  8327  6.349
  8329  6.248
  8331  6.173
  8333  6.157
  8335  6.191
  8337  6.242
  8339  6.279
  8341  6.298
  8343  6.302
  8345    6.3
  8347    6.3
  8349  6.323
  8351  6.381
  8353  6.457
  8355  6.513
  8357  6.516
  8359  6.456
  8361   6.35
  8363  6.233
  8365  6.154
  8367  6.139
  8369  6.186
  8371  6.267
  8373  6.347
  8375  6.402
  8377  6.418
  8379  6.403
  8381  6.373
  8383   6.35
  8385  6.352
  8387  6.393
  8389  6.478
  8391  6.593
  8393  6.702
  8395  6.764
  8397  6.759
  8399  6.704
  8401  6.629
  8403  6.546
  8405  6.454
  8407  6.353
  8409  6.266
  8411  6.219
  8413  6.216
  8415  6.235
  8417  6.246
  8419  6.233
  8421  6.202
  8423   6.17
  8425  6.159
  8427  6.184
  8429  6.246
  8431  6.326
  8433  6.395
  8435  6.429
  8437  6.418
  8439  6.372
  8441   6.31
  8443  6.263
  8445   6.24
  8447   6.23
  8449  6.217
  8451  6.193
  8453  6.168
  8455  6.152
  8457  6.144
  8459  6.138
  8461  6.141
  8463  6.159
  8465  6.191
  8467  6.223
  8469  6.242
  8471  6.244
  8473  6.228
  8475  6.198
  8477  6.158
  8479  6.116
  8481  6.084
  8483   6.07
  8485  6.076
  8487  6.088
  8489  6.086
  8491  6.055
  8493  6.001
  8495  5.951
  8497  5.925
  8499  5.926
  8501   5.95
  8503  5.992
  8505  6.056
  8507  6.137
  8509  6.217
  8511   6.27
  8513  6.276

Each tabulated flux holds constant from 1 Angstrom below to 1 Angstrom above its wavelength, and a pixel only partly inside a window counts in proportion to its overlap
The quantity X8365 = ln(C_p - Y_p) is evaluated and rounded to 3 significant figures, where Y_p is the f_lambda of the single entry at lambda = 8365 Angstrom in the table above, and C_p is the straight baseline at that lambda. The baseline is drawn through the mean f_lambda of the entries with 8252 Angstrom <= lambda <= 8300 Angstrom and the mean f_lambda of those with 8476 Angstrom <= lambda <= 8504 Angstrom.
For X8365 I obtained -1.91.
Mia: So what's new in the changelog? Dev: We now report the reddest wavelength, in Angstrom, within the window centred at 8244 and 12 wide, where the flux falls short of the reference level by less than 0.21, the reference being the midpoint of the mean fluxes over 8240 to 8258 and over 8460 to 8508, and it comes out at 8249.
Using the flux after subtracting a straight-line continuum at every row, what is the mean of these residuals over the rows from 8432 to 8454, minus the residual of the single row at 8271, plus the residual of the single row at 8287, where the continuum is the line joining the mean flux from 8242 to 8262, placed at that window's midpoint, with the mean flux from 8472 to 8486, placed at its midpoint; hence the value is -0.18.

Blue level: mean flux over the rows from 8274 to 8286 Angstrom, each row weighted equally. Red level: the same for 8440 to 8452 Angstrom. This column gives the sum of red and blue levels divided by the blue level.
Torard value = 1.94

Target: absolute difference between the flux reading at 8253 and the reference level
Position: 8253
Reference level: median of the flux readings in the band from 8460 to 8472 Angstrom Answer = 0.530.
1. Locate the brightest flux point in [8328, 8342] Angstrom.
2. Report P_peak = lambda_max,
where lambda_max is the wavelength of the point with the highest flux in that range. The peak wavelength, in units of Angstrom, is 8341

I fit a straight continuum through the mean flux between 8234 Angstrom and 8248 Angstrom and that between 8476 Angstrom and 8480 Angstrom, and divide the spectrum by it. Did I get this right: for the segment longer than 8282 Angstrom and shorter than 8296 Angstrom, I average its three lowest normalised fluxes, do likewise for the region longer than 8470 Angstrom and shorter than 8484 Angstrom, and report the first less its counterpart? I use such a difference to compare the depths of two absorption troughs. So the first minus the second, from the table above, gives -0.10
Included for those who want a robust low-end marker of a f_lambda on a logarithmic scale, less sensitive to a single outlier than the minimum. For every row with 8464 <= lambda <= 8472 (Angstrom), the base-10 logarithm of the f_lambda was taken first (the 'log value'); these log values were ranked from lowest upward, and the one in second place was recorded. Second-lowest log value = 0.794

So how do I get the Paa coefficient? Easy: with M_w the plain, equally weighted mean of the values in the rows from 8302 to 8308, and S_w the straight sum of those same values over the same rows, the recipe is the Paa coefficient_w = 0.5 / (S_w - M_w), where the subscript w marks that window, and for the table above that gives 0.038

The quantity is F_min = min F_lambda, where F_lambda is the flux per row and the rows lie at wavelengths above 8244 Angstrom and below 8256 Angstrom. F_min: 6.656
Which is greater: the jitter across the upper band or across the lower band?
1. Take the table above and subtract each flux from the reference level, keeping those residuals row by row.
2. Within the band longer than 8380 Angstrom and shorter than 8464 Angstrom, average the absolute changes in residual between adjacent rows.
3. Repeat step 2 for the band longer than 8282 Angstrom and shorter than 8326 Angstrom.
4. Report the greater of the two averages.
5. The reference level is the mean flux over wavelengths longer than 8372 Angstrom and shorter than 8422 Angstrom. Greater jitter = 0.10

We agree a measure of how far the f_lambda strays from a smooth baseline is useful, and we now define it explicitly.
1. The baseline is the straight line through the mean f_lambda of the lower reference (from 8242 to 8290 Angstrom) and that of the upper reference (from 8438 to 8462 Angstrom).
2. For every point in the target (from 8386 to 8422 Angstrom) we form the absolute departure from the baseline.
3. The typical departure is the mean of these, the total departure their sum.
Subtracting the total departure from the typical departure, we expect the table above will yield -2.91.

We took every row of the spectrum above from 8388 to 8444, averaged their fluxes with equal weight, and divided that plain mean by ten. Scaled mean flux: 0.639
